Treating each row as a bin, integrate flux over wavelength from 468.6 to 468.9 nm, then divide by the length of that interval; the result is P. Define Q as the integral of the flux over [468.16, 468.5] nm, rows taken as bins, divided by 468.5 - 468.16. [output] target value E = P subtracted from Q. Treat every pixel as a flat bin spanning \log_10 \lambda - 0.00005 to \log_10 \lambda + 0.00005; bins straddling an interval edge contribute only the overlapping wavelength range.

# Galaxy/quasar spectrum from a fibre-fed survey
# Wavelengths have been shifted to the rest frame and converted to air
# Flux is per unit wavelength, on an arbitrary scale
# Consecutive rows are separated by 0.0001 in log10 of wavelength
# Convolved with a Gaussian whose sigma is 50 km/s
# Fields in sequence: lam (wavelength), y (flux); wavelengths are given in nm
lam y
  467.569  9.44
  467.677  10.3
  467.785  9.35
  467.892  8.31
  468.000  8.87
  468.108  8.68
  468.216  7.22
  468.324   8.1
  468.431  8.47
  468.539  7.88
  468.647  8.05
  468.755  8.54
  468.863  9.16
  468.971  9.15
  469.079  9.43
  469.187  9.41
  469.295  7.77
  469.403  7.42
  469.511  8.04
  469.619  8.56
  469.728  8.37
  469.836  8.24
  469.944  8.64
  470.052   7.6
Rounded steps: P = 8.6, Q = 7.9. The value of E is -0.6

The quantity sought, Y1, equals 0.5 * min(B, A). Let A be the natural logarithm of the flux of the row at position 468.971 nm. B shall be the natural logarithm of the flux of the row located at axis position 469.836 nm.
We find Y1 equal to 1.05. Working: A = 2.21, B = 2.11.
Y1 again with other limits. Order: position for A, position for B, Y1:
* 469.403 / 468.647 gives 1.00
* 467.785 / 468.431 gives 1.07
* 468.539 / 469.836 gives 1.03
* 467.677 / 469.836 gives 1.05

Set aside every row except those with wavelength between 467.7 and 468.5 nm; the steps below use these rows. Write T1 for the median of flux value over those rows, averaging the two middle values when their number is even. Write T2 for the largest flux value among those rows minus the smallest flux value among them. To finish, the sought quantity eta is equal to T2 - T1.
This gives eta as -6.3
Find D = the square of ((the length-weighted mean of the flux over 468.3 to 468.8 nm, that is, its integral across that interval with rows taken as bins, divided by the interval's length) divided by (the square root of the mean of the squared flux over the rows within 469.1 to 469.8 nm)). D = 0.984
